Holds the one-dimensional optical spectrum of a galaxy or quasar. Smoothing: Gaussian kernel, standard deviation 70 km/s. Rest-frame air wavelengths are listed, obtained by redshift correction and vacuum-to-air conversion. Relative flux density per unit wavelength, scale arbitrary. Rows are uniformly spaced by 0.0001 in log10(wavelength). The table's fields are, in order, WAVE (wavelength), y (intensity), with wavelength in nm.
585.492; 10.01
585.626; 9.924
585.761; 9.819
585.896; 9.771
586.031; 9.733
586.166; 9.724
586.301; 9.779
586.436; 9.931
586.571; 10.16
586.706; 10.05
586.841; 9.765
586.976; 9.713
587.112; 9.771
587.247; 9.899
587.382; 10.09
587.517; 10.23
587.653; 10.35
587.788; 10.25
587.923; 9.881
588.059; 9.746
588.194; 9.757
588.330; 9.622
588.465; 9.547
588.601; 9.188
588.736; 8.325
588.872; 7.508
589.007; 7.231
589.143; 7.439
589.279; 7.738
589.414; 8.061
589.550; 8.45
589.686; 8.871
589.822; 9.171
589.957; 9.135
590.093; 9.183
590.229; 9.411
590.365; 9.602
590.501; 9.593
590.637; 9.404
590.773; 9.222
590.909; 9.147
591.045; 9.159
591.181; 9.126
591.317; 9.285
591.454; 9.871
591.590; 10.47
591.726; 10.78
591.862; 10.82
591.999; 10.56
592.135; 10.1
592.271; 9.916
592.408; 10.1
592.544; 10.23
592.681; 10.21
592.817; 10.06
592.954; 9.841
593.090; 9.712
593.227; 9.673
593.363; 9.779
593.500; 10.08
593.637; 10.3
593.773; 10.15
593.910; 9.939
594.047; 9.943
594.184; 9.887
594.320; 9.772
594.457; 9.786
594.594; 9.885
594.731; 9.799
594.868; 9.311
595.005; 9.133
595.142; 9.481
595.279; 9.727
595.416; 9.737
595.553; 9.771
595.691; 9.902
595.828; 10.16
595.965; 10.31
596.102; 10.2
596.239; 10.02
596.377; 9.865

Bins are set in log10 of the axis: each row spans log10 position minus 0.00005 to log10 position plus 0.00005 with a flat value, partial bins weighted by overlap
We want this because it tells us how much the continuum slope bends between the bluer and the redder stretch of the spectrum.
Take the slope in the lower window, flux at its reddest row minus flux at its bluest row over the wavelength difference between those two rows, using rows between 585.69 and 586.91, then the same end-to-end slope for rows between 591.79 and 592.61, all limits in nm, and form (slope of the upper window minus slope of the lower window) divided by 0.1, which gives -8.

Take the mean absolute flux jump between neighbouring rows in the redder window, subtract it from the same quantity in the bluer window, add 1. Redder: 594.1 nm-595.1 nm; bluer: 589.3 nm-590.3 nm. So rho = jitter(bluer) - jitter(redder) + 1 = 1.1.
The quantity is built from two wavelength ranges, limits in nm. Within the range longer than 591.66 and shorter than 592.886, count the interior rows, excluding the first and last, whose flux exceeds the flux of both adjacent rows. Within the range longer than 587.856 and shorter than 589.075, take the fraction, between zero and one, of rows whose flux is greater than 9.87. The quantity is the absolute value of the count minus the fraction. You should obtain 1.9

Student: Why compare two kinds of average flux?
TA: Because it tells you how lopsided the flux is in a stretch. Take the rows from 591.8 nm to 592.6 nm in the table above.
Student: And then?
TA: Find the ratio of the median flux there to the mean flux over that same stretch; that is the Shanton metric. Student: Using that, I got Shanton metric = 0.99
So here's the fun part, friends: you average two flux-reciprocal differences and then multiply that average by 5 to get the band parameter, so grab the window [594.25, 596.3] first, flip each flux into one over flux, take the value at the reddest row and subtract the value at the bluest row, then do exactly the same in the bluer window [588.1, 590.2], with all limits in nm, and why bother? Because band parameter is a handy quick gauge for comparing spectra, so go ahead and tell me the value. 0.010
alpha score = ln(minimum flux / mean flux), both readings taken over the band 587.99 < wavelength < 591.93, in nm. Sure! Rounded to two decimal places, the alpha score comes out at -0.23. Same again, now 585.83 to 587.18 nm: -0.01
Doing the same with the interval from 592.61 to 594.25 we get -0.03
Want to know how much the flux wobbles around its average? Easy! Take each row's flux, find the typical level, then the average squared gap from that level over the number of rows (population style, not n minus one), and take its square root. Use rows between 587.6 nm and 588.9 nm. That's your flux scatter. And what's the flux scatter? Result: 0.8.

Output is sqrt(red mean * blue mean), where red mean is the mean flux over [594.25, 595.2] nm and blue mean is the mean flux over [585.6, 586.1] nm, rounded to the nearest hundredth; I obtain 9.70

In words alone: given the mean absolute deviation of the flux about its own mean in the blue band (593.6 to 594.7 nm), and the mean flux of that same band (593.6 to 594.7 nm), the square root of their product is 1.15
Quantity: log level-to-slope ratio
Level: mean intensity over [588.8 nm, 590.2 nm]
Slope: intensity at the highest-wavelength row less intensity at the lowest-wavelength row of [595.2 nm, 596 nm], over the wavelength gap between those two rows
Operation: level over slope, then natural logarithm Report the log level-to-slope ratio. 2.3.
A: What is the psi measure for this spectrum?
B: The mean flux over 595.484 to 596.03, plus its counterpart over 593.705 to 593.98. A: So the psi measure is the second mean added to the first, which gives 20.1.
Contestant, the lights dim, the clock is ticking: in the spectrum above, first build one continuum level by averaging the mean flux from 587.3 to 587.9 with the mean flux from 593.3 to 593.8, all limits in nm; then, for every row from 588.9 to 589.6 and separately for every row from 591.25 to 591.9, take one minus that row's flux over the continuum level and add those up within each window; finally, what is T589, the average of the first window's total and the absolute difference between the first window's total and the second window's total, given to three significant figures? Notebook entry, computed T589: 1.19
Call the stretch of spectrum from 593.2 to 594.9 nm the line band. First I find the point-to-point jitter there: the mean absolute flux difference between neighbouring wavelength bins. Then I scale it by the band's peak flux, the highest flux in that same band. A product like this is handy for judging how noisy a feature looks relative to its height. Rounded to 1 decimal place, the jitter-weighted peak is 1.6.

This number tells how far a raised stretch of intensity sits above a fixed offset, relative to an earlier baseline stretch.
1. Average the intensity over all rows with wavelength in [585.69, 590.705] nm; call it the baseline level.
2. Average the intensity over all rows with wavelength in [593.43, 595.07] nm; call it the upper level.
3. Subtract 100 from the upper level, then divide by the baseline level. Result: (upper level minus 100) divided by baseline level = -9.6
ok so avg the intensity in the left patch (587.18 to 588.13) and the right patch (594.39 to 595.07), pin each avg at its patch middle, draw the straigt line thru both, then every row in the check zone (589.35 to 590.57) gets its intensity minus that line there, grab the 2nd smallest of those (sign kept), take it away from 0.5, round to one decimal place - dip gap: 2.0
